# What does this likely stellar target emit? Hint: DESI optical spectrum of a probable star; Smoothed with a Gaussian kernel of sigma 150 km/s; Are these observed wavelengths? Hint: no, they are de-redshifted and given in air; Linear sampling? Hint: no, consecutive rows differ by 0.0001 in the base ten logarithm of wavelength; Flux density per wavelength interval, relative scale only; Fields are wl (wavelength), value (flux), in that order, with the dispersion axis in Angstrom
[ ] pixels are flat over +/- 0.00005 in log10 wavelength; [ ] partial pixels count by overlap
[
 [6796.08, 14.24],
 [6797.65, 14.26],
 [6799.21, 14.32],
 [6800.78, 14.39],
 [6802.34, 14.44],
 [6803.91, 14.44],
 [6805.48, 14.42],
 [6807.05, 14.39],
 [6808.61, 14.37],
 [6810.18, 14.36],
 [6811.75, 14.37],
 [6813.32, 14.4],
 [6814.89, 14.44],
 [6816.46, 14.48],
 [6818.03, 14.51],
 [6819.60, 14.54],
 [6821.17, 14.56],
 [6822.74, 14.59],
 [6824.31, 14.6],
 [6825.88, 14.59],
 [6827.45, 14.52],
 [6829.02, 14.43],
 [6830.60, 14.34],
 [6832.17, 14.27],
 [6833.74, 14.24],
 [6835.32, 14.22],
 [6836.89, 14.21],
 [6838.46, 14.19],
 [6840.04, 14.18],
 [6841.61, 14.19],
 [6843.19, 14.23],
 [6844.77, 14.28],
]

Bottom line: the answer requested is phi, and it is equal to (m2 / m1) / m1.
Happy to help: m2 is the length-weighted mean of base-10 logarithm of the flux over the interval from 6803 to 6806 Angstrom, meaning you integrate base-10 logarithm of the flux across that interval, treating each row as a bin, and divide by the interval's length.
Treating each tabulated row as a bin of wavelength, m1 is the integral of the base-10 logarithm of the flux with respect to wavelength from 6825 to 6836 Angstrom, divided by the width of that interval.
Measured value 0.863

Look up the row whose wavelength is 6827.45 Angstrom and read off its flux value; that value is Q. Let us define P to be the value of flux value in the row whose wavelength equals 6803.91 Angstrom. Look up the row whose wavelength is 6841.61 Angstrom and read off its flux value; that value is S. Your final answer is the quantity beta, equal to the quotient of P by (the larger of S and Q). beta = 0.994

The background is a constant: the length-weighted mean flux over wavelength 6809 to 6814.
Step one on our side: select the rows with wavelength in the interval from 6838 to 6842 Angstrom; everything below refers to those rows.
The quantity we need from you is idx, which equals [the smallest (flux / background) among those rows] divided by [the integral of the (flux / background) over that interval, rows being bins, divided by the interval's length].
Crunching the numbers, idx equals 1.000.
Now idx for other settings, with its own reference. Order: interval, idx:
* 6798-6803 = 0.995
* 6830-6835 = 0.998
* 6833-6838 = 0.999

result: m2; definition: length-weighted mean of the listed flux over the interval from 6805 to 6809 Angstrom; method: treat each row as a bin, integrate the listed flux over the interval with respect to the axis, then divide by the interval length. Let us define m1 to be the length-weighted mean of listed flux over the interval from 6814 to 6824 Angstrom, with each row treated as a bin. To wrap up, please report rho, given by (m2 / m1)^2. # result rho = 0.985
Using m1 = 14.5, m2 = 14.4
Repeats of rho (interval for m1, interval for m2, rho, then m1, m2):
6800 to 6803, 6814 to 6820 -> 1.006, 14.4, 14.5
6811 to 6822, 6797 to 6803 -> 0.986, 14.5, 14.4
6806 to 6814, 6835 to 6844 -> 0.976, 14.4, 14.2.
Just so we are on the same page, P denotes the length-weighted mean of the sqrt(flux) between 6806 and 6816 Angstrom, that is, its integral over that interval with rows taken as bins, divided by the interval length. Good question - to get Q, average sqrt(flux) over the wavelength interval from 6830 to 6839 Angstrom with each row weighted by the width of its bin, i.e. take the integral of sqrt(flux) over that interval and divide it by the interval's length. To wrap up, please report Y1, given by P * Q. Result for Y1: 14.3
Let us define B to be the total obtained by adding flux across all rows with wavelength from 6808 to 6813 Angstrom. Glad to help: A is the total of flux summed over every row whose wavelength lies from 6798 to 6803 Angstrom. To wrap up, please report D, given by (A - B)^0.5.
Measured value 0.22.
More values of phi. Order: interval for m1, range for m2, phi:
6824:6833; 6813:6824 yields 0.863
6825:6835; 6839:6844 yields 0.858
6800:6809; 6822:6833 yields 0.864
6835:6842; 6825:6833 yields 0.872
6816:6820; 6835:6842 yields 0.855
